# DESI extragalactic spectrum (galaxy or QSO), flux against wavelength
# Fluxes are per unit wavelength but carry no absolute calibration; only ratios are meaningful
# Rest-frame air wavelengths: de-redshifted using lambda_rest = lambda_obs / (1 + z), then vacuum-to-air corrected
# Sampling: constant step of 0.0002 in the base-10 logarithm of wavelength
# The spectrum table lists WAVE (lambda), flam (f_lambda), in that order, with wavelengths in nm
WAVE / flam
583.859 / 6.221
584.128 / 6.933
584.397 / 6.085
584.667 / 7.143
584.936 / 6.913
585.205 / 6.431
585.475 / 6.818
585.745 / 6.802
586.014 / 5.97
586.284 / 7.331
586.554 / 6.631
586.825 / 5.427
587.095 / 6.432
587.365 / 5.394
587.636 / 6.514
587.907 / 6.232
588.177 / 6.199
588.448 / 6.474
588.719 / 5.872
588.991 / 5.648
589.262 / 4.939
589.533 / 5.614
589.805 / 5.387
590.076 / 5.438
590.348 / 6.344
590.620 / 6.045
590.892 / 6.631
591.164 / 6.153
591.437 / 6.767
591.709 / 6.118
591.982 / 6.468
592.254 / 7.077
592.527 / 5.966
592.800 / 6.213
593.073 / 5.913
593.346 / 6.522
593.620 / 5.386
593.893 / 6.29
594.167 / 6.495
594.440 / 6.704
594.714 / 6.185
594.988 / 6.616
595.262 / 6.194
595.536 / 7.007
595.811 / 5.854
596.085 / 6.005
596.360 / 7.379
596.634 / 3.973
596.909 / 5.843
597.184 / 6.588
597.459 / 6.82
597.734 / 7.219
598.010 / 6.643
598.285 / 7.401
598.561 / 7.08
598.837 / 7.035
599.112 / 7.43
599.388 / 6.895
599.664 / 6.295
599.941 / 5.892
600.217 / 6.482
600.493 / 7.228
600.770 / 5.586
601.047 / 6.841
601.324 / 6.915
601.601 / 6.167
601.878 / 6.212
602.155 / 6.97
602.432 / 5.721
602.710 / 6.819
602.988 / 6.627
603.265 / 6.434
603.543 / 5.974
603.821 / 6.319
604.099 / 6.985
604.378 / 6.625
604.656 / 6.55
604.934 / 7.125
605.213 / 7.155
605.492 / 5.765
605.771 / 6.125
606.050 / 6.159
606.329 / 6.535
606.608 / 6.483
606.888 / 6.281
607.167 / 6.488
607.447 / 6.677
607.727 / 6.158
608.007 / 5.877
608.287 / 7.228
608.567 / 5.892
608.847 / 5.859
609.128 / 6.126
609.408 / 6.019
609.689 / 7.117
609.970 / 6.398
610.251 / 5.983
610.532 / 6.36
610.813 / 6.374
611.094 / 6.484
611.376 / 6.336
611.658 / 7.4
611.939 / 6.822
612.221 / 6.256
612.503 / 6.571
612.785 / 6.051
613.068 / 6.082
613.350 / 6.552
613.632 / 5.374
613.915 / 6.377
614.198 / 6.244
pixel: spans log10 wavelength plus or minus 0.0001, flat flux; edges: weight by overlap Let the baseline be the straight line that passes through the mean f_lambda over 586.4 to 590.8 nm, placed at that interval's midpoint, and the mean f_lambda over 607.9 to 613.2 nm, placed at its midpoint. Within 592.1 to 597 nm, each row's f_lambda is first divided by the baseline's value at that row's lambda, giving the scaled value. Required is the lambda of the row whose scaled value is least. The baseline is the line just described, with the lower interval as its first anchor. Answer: 596.634 nm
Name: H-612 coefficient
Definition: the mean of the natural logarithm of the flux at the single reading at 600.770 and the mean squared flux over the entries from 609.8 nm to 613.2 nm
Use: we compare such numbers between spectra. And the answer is 21.6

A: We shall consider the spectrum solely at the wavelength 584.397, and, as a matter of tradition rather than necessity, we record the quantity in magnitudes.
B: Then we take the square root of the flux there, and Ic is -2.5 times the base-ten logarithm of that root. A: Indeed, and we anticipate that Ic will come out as -0.98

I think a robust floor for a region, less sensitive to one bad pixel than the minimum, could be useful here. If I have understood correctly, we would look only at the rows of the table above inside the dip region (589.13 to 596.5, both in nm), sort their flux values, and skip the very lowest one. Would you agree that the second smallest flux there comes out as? 5.386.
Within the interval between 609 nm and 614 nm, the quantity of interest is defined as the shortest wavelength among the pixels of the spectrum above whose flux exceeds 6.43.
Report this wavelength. 609.689 nm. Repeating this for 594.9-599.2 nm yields 594.988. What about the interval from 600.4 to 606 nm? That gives 600.493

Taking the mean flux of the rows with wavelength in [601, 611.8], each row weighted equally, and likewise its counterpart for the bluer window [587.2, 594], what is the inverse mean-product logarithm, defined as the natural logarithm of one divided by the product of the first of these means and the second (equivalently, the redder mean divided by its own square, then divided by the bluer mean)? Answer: -3.67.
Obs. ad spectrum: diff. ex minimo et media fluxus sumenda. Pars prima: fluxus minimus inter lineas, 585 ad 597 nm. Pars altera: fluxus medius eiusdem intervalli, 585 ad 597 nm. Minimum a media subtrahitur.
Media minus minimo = 2.2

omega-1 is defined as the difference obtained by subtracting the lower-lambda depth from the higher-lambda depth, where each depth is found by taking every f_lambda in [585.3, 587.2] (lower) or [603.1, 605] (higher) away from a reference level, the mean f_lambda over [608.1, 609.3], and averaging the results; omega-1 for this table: -0.1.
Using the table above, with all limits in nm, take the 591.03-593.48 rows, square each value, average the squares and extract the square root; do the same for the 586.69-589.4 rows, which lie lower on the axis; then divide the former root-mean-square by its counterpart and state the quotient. 1.07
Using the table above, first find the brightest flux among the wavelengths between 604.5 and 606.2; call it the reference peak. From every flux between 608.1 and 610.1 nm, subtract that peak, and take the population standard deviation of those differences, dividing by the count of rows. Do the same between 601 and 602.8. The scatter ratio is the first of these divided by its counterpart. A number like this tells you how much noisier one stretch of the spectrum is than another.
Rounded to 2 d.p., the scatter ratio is 1.18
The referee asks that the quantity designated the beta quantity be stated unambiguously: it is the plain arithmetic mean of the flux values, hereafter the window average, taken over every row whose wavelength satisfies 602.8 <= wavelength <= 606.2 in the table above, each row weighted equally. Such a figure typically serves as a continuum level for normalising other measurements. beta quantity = 6.49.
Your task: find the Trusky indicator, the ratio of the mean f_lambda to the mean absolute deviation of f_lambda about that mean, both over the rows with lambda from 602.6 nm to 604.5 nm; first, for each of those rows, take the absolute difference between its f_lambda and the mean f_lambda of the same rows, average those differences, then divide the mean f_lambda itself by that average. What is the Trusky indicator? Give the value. 26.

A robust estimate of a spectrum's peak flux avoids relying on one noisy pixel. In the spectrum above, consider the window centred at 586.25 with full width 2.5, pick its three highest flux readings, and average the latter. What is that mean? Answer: 6.98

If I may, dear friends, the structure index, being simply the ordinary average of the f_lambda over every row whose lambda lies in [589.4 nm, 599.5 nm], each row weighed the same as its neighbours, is 6.37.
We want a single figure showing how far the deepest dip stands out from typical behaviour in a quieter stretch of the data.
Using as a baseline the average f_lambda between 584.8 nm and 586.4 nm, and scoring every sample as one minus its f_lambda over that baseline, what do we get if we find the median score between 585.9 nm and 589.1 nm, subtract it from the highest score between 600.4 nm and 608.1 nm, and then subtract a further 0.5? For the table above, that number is -0.41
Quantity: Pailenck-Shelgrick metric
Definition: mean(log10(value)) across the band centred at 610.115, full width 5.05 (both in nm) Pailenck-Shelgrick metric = 0.805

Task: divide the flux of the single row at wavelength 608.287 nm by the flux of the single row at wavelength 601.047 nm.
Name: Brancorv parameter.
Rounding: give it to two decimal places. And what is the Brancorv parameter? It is 1.06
